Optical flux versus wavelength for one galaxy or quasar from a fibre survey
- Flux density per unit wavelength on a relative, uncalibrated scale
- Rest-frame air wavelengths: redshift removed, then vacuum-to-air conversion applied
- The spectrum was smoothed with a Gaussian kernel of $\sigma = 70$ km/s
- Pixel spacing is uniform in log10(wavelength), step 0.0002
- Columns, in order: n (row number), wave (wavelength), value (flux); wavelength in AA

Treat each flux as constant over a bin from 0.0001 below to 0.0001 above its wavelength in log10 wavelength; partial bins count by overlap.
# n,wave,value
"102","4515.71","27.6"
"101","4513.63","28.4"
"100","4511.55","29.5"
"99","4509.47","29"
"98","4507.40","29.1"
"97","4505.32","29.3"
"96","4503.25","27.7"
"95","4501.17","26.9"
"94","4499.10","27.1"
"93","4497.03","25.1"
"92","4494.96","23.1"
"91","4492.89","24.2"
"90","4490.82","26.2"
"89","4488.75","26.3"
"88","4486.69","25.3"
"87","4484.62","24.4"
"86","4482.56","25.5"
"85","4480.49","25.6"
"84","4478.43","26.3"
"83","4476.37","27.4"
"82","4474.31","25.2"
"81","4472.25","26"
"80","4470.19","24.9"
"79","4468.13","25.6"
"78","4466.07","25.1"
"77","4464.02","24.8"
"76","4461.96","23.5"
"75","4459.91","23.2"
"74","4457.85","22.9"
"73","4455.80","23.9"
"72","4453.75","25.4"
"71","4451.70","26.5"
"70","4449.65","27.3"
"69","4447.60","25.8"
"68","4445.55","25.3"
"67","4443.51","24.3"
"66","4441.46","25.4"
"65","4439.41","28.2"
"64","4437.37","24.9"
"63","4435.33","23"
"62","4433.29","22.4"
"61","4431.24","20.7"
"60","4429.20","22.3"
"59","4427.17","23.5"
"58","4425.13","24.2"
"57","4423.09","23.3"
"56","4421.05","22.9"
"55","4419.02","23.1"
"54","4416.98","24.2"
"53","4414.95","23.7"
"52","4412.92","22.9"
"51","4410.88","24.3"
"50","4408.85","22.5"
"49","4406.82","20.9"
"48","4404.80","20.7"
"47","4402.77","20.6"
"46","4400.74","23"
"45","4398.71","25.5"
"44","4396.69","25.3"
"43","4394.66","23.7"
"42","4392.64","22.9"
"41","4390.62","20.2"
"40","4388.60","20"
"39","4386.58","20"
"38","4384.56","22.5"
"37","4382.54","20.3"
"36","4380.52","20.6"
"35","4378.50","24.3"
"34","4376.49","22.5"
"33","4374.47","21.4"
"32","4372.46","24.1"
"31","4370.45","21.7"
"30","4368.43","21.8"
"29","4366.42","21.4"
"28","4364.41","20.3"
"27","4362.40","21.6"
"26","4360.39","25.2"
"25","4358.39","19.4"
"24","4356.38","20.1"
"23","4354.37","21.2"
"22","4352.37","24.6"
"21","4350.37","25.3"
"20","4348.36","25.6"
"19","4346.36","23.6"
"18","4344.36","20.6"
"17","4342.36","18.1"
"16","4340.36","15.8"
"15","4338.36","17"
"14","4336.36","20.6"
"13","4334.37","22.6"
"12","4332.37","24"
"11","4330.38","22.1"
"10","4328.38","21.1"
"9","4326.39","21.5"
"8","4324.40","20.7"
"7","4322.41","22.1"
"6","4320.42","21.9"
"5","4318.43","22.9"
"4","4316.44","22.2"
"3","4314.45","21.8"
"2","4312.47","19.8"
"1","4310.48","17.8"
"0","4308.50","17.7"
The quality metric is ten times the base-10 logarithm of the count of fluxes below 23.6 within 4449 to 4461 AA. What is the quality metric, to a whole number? 3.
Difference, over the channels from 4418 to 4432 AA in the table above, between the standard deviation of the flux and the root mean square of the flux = -21.8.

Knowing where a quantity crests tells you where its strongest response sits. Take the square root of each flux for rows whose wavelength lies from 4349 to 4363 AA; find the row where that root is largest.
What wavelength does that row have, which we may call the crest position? 4350.37 AA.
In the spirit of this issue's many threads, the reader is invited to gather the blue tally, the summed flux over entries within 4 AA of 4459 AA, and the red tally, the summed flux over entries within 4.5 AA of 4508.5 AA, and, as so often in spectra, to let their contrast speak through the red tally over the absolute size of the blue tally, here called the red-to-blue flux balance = 1.25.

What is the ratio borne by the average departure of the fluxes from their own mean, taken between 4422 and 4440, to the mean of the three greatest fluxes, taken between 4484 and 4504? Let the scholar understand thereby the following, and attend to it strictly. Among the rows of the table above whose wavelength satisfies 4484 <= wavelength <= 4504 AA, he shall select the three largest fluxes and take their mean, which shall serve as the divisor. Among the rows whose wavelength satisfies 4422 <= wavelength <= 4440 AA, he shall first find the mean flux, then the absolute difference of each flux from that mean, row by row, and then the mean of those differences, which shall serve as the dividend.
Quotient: 0.053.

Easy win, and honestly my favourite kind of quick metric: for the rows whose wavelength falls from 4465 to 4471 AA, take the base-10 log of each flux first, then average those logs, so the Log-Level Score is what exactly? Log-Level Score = 1.40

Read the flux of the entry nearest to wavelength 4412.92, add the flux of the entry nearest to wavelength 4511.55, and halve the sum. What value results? 26.2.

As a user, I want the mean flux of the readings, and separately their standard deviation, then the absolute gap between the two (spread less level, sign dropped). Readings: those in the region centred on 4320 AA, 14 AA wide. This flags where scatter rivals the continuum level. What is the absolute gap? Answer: 21.2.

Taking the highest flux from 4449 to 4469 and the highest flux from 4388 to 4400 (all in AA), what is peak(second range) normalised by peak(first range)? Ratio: 0.93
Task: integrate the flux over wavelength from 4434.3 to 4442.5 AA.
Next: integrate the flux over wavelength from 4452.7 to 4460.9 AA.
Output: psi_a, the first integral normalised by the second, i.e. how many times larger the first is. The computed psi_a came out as 1.06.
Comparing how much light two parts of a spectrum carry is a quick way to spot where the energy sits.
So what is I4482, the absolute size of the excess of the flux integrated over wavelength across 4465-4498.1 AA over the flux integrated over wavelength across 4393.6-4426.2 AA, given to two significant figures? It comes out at 85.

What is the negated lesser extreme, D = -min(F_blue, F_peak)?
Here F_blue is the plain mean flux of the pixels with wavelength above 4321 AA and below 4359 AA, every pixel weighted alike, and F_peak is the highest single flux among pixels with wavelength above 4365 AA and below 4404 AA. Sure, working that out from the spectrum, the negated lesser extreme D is -21.4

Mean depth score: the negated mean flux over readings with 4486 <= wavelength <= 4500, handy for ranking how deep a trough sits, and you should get -25.3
